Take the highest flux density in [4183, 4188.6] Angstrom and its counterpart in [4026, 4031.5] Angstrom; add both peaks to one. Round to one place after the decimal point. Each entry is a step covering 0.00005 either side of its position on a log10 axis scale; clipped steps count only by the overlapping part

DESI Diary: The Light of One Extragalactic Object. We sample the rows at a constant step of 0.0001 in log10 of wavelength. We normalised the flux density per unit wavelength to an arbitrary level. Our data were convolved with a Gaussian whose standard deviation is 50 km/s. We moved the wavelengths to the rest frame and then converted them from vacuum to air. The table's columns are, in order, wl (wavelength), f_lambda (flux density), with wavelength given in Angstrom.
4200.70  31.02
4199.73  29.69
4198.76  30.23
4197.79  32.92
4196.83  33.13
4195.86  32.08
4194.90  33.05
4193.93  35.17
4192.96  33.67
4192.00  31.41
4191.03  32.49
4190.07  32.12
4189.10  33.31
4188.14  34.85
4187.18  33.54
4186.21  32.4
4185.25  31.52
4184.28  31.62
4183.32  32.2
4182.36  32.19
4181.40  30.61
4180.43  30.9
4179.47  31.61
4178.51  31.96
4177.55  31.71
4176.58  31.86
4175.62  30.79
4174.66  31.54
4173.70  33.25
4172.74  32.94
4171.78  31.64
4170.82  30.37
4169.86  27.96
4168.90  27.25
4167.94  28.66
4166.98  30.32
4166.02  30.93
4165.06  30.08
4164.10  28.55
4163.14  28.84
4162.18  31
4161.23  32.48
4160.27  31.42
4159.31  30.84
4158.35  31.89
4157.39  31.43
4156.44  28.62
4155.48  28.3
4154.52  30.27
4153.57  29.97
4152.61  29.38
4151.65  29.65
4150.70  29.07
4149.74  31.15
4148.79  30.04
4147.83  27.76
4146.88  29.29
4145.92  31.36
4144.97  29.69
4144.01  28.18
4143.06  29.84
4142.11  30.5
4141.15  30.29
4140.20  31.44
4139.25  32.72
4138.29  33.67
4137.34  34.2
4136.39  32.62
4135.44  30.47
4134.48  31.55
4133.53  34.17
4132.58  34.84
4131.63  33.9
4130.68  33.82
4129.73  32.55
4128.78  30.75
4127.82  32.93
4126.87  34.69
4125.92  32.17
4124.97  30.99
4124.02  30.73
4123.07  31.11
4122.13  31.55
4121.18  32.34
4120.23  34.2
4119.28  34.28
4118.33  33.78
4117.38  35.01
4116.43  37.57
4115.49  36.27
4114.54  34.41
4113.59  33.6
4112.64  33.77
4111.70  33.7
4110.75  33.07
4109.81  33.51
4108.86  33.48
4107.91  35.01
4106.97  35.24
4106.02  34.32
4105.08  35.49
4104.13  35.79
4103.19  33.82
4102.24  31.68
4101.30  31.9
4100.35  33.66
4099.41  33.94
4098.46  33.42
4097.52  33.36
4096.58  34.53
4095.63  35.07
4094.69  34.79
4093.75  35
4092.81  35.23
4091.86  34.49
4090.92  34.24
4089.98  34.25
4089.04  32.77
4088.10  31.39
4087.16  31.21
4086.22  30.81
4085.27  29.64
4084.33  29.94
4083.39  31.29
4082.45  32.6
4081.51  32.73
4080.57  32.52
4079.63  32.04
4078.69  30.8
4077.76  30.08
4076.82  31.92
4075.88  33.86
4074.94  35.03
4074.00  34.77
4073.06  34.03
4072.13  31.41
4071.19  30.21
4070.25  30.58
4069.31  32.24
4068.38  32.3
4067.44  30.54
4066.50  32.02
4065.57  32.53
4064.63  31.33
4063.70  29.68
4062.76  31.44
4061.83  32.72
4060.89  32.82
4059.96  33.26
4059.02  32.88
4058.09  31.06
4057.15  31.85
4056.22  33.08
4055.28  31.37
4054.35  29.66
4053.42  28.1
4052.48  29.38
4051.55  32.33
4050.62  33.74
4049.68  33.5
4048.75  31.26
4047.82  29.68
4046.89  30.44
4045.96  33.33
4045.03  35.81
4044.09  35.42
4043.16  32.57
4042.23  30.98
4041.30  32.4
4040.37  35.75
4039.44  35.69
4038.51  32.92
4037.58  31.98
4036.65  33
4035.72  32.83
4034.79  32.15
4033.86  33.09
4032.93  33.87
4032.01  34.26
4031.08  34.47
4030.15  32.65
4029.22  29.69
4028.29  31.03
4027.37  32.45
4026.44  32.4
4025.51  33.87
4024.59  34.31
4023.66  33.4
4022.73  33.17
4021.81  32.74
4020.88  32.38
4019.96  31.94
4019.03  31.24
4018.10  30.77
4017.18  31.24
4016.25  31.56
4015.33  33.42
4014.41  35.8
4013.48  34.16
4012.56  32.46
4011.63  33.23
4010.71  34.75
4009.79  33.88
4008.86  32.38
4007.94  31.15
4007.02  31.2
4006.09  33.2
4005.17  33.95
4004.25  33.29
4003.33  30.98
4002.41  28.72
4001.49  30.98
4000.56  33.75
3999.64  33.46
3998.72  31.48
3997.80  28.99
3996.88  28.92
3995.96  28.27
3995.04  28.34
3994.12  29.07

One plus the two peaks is 70.3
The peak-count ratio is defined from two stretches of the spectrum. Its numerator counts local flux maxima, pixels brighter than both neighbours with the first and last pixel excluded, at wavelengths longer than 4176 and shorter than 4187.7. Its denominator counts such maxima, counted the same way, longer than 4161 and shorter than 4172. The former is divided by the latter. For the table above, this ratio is 2.00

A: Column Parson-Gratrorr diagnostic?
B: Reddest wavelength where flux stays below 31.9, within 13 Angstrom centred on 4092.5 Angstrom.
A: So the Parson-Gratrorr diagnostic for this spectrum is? 4088.10 Angstrom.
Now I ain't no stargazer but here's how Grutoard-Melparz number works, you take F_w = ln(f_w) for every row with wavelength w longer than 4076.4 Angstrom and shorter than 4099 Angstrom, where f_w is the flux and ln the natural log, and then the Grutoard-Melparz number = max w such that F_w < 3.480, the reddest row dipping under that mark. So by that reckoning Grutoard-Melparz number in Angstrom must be 4088.10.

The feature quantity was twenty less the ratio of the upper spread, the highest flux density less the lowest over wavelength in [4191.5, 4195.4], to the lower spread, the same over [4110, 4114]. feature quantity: 14.6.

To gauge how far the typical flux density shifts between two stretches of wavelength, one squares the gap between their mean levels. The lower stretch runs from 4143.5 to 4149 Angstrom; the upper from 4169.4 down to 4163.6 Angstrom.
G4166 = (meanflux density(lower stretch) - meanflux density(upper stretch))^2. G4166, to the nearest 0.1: 0.0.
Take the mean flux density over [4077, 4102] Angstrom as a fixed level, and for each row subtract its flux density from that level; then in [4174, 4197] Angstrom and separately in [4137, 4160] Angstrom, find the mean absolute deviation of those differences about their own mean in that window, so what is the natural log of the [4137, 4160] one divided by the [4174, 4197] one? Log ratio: 0.35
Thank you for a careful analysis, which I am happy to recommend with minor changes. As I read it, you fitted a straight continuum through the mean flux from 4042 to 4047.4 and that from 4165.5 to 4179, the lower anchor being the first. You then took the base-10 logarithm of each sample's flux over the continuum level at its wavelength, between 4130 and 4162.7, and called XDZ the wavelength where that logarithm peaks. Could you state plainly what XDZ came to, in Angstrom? 4132.58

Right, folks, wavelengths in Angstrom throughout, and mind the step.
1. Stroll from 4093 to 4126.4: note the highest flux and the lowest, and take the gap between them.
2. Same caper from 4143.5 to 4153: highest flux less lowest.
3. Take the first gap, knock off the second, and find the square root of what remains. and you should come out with 1.8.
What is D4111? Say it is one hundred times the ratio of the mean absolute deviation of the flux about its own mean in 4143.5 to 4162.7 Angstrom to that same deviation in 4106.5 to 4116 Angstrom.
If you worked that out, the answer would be 134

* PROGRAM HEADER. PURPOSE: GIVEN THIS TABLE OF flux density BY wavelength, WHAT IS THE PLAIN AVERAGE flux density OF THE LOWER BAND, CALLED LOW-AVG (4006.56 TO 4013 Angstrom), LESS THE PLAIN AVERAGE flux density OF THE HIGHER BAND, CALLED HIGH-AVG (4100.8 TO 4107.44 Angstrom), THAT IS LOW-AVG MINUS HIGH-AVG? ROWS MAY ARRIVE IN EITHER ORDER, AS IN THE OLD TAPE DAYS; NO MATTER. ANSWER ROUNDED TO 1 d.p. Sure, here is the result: -1.3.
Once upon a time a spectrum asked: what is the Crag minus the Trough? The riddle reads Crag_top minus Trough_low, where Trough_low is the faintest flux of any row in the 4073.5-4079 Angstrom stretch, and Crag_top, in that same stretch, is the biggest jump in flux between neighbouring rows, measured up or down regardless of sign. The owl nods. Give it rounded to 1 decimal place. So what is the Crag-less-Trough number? -28.1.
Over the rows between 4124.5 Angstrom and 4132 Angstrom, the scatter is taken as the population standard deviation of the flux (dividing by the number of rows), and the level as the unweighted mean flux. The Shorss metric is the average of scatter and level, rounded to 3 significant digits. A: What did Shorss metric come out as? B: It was 17.0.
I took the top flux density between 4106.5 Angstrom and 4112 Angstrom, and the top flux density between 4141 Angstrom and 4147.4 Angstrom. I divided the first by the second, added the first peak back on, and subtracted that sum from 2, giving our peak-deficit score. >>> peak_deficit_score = -34.4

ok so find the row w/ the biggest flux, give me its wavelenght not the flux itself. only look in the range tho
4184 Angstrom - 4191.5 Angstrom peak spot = 4188.14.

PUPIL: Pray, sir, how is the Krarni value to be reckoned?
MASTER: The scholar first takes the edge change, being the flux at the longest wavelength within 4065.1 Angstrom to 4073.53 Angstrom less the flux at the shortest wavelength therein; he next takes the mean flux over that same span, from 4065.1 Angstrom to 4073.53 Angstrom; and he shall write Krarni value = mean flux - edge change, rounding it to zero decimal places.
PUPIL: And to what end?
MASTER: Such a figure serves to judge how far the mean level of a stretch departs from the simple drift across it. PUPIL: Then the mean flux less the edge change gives 30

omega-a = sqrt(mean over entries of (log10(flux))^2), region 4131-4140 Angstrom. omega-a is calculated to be 1.520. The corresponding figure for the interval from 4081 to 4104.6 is 1.519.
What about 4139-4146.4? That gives 1.484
